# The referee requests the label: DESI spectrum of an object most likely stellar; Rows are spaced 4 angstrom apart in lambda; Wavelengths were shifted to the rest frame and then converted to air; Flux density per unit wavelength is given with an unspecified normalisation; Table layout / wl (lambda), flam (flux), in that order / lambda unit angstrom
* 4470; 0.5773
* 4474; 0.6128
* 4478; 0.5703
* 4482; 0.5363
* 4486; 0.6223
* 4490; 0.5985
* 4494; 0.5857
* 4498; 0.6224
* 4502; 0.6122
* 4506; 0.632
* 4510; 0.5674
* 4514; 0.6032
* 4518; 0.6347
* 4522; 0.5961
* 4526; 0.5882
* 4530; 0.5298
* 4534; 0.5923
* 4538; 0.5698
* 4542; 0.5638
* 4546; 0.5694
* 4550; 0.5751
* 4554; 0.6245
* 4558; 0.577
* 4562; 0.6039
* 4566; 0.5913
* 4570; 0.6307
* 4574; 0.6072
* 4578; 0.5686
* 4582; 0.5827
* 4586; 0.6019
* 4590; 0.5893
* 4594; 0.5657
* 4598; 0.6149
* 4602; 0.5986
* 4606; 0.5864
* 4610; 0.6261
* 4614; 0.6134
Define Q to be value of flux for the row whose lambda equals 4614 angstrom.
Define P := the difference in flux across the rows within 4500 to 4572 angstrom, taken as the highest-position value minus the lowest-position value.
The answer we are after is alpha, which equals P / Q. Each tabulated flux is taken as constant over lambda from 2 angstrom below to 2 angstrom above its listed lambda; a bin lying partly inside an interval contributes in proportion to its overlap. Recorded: 0.03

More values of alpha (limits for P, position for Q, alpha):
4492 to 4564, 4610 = 0.03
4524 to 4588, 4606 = 0.02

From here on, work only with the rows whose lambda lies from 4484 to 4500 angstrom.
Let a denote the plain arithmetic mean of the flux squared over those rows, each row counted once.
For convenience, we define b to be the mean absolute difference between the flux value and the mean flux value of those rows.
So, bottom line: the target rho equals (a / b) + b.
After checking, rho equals 24.4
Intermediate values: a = 0.369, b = 0.015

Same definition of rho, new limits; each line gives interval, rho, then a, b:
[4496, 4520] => 21.1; 0.375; 0.018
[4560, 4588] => 24.3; 0.358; 0.015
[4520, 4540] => 16.3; 0.331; 0.020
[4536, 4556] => 19.2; 0.337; 0.018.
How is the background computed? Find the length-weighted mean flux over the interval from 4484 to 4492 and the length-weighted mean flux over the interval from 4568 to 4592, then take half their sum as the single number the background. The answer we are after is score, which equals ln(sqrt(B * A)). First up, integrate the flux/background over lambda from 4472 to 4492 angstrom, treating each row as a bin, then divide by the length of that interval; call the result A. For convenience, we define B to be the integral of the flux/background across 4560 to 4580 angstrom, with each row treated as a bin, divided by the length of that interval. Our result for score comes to -0.016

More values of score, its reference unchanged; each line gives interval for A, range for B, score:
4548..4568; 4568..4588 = -0.012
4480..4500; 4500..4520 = -0.004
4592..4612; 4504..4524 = -0.002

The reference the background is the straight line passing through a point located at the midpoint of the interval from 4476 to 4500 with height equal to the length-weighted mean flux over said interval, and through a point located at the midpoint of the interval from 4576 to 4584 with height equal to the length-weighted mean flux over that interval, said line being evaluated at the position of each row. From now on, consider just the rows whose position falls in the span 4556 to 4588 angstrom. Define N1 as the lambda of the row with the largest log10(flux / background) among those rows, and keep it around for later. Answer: 4570 angstrom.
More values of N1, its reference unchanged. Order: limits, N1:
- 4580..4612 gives 4610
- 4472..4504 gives 4498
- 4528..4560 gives 4554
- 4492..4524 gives 4518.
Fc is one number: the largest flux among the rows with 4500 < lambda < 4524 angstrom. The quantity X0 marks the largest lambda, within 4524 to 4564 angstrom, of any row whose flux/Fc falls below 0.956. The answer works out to 4562 angstrom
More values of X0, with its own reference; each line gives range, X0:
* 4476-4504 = 4494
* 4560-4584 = 4582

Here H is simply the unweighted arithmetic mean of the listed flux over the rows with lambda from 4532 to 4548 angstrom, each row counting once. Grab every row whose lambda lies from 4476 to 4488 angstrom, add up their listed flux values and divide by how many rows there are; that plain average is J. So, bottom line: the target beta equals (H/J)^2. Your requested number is 0.99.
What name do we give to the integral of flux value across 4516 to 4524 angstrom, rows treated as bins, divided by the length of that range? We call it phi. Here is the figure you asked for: 0.615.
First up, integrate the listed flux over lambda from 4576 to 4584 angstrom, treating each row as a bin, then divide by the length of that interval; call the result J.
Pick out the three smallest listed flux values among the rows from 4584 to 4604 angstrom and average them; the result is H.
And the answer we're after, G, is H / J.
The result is 1.02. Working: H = 0.585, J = 0.58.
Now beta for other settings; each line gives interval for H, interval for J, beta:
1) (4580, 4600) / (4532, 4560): 1.03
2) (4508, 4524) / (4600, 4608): 1.03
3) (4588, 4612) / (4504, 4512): 0.99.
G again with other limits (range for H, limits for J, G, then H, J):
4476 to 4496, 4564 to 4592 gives 0.95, 0.564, 0.60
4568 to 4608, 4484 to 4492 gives 0.94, 0.572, 0.61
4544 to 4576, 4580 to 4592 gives 0.97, 0.574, 0.59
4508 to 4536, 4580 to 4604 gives 0.95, 0.562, 0.59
